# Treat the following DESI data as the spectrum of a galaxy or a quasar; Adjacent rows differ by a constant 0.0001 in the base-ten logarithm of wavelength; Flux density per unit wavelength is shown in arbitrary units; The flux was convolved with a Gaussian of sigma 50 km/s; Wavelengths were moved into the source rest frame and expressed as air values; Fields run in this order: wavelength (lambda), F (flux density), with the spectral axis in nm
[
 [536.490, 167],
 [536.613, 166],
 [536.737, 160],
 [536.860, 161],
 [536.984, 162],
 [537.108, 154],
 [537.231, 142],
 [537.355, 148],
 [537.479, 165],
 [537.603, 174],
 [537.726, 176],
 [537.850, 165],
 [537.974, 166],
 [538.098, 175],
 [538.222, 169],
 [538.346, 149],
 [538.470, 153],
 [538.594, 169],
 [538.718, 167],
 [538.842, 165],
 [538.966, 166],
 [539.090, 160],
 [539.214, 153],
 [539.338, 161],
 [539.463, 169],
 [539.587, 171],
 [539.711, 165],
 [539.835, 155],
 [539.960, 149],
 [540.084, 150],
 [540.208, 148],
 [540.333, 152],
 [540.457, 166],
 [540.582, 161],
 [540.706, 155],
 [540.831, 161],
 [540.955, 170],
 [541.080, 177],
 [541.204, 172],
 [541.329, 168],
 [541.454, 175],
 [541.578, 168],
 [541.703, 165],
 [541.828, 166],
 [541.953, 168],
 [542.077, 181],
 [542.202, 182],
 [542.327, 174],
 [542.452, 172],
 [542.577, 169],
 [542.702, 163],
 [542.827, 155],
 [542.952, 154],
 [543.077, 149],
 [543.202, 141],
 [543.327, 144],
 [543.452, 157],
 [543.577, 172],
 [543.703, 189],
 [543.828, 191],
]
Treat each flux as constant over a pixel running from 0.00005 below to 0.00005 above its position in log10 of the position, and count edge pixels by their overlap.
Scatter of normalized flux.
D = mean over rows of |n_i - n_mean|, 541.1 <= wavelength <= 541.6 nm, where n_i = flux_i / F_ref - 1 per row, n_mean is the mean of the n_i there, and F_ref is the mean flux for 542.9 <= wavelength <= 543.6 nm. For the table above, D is 0.018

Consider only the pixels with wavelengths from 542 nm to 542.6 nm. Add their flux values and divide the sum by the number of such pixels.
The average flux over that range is 176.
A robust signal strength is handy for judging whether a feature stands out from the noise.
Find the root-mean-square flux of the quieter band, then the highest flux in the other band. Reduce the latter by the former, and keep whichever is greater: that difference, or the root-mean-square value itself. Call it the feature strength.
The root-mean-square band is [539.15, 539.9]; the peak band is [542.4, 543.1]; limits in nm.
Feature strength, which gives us 162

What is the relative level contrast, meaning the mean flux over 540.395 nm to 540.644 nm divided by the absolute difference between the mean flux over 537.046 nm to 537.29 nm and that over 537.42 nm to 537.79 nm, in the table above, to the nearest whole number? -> 7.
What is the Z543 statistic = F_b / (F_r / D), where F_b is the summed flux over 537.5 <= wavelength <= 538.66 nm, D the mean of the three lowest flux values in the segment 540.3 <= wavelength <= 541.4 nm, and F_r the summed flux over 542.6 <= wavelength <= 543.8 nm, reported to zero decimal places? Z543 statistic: 164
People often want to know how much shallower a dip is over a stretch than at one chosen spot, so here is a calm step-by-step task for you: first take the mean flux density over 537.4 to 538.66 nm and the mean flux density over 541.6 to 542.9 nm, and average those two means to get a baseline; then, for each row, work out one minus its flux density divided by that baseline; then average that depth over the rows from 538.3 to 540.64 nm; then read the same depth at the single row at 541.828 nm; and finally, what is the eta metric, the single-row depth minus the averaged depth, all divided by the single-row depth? -4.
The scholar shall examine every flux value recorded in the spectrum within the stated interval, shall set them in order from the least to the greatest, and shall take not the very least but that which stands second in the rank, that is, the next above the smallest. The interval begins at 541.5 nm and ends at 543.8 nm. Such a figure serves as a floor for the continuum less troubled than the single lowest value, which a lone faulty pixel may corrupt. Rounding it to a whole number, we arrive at 144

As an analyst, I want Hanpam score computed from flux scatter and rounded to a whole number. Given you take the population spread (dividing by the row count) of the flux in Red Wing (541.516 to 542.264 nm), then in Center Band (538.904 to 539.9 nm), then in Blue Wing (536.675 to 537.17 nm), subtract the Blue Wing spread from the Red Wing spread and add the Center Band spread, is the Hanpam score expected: 10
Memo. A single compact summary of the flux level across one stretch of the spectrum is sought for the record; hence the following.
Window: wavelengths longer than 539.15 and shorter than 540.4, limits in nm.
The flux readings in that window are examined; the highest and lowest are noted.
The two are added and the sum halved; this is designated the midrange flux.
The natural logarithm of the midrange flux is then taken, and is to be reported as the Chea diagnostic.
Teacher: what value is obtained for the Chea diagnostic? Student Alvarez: 5.072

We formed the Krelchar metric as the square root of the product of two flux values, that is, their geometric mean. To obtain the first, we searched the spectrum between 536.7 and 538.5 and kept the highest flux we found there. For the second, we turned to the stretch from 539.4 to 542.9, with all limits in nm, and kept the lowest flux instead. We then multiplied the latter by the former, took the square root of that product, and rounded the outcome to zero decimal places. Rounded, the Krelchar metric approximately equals 161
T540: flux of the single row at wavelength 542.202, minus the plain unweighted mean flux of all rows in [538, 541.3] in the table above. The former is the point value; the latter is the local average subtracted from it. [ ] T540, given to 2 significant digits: 20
